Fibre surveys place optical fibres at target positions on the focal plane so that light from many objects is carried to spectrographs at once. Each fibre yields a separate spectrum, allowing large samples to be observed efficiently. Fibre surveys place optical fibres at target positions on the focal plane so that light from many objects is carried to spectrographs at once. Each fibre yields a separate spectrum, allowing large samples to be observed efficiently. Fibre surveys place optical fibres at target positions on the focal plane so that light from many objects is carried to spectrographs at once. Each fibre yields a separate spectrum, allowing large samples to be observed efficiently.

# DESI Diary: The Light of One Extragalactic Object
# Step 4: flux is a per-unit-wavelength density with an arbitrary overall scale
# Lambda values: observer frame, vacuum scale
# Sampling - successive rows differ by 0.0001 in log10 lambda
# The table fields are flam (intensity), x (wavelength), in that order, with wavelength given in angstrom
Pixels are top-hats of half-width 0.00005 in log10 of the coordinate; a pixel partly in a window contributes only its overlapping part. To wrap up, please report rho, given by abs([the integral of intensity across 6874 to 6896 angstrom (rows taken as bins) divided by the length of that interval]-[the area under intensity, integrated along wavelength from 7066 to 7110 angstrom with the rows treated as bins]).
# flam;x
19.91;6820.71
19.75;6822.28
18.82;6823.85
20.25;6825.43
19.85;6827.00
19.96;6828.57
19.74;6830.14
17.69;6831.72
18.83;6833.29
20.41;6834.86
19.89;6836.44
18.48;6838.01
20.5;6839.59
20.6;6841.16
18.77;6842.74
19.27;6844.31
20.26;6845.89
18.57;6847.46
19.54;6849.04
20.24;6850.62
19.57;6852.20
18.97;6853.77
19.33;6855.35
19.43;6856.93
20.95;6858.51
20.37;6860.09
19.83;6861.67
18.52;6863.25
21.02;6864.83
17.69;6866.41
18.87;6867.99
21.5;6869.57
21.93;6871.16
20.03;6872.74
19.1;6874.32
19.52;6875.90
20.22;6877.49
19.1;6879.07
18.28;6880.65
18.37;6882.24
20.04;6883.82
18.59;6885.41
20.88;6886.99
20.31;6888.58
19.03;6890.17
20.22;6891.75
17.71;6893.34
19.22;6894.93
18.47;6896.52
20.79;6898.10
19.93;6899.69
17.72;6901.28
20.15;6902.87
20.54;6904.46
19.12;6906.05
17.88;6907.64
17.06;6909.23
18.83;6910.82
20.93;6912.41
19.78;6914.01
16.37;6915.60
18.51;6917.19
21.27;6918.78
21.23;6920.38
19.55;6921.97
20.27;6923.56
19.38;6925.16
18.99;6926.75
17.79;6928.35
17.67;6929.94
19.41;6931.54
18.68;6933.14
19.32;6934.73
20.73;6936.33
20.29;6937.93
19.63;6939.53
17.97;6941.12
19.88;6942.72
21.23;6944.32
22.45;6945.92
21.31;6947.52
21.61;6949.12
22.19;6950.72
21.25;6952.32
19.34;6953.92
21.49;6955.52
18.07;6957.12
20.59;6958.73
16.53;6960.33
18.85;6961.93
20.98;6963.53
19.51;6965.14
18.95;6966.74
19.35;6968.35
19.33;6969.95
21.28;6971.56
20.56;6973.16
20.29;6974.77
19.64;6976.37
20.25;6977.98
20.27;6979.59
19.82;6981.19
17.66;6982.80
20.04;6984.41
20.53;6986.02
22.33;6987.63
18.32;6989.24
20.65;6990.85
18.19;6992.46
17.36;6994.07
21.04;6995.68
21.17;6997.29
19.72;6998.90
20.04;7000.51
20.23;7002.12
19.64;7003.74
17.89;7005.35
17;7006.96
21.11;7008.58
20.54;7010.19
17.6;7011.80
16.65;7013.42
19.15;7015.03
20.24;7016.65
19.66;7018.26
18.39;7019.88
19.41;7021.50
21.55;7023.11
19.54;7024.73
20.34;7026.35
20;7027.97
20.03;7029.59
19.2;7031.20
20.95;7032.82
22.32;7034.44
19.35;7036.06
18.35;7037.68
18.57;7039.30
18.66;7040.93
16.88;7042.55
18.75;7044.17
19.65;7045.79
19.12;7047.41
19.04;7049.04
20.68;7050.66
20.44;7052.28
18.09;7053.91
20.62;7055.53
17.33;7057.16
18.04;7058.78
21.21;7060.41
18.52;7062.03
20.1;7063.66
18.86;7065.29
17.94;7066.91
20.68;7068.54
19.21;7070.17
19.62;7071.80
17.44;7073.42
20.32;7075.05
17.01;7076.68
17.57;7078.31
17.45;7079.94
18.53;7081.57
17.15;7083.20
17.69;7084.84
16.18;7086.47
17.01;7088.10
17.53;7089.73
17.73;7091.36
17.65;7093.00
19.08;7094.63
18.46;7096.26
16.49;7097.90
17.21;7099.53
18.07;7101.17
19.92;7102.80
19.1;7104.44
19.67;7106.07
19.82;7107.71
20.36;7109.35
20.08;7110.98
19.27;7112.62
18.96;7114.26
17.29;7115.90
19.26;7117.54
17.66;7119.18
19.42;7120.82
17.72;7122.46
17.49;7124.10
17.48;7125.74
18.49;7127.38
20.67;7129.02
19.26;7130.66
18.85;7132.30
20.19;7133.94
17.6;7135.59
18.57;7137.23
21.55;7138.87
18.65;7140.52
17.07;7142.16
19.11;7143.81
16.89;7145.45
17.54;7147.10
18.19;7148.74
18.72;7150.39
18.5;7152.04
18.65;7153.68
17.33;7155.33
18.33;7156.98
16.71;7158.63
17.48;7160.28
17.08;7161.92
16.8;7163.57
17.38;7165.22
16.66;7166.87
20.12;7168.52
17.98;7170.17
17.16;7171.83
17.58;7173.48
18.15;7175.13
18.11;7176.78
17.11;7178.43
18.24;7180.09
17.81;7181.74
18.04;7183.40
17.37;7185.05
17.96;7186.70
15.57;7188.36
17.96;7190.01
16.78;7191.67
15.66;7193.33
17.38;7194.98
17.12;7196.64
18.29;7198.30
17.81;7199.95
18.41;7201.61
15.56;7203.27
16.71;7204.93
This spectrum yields 787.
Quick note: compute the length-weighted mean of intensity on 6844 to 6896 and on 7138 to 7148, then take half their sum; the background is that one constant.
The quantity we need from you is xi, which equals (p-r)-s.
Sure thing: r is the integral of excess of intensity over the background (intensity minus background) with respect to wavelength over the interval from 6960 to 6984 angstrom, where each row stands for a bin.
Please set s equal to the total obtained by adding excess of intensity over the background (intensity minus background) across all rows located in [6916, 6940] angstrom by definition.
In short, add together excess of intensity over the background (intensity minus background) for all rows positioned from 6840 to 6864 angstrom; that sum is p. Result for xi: -13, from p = 9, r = 14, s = 7.3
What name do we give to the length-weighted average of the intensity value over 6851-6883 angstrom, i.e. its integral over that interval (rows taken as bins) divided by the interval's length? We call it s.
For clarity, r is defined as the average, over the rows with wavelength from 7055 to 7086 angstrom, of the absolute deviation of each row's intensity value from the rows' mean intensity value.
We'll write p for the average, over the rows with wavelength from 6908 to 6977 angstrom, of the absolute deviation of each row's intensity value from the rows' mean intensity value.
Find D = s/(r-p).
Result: -5043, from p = 1.16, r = 1.16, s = 19.6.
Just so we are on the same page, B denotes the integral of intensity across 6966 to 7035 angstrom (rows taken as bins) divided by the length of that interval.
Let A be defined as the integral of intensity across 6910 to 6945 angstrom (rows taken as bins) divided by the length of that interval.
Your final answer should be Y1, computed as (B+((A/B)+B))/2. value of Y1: 20.2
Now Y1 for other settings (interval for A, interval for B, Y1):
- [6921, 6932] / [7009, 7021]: 19.5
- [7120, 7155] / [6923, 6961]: 20.3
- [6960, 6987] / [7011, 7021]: 19.2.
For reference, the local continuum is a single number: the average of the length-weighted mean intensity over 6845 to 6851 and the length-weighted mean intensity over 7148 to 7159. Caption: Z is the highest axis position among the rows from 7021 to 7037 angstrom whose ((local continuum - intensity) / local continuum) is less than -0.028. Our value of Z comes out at 7034.44 angstrom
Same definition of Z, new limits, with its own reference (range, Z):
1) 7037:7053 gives 7052.28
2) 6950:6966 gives 6965.14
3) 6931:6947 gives 6945.92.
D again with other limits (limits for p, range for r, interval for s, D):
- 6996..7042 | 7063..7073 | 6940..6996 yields -68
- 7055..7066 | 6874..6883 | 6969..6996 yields -29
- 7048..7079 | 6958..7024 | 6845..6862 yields -299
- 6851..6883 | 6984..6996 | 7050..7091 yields 37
